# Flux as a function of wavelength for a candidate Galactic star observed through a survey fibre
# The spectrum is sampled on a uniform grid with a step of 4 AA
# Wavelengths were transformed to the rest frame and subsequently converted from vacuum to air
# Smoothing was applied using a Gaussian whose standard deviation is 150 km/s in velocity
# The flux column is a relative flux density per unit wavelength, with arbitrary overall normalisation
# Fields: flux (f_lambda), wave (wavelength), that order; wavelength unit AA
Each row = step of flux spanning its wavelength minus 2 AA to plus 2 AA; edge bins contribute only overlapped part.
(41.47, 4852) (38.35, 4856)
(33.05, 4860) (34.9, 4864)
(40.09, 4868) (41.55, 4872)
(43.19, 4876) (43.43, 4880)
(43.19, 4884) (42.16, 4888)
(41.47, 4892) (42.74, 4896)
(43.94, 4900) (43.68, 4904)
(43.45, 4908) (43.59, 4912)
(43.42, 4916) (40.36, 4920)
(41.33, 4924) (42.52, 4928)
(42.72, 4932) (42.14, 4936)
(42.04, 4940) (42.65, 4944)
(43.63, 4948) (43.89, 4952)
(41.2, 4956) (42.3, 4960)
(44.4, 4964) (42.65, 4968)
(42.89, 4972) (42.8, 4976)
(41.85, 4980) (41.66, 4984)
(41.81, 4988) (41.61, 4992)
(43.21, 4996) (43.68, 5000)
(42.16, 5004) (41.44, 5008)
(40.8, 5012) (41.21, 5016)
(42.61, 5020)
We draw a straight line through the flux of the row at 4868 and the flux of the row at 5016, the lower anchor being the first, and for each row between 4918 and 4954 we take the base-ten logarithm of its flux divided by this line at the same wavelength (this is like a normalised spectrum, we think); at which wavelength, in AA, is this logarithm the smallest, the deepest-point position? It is 4920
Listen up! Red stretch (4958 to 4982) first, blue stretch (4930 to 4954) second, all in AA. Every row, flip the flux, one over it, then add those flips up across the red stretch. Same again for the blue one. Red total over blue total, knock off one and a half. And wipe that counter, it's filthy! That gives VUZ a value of -0.499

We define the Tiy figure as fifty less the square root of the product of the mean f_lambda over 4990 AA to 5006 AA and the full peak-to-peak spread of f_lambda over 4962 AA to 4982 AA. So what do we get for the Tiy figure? 39.6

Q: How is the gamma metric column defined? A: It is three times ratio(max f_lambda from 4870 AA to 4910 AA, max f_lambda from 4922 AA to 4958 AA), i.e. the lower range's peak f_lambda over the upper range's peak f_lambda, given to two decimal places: 3.00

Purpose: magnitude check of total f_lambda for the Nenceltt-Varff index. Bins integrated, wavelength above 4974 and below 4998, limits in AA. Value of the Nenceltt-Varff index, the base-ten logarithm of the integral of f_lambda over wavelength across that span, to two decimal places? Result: 3.01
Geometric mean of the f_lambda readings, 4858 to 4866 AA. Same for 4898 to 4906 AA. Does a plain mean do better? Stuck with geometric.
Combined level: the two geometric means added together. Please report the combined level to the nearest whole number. 78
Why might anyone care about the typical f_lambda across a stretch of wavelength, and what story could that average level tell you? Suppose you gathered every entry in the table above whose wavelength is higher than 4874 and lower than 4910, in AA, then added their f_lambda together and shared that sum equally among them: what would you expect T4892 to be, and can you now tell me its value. 43.0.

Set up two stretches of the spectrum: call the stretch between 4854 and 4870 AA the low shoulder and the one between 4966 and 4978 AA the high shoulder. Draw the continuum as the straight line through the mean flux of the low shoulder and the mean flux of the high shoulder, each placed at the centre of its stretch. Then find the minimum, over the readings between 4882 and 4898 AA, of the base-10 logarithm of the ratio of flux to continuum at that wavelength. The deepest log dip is 0.03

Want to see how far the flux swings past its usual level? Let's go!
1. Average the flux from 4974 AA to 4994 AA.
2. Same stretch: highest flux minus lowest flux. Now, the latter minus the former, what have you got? -40.8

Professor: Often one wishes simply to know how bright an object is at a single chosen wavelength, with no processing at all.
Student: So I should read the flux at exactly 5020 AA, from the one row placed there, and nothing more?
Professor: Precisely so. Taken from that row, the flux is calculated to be 42.61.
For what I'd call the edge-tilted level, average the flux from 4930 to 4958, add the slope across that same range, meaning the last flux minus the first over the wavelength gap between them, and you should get 42.5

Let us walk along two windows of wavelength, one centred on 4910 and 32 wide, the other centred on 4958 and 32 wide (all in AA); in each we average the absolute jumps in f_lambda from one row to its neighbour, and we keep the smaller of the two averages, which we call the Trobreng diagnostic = 0.86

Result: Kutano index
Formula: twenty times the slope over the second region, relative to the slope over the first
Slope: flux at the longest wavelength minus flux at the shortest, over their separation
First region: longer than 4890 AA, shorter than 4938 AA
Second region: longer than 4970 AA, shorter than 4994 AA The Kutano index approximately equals -84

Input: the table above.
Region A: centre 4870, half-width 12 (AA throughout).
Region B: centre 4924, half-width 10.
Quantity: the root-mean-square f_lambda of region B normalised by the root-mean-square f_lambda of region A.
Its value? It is 1.063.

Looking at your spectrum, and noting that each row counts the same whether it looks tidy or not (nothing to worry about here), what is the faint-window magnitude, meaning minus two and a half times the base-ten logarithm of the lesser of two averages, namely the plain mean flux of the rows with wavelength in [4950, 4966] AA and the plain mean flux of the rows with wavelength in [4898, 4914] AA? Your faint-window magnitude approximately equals -4.082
